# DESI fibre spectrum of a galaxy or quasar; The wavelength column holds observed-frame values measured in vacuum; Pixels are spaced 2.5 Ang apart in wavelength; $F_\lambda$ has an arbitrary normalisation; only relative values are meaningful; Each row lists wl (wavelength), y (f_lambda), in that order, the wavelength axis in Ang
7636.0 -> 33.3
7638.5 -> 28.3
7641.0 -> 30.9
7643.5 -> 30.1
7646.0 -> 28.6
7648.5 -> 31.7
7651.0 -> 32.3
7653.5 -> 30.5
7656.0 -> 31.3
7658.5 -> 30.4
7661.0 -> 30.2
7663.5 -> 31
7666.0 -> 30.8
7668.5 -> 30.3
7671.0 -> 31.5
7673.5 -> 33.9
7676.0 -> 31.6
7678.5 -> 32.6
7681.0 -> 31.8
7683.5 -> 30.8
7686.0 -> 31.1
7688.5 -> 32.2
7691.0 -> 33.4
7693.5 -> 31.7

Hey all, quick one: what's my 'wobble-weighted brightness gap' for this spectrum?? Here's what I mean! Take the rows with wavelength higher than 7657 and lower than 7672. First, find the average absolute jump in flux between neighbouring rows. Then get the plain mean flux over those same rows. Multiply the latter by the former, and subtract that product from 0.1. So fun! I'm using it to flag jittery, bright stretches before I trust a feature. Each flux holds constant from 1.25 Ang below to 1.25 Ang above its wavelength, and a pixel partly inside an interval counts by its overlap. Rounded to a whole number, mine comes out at -18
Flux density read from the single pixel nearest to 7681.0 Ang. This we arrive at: 31.8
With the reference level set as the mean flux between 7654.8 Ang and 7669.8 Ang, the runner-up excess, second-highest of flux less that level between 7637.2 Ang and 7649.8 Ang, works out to 0.2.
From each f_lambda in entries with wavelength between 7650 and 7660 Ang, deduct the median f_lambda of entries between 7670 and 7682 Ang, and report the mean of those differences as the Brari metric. -0.7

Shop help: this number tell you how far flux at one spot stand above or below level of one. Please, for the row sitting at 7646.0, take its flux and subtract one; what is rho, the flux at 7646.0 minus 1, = 27.6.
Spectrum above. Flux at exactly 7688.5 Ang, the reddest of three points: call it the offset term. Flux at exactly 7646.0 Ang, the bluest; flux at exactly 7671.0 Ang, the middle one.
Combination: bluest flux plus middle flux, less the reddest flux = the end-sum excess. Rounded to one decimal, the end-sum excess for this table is 27.9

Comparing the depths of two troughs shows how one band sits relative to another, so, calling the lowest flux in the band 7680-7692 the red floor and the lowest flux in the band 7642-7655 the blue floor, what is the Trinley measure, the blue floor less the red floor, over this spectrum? -2.2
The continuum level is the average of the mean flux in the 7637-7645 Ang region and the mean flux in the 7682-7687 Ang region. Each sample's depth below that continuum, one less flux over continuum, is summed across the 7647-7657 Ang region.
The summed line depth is -0.14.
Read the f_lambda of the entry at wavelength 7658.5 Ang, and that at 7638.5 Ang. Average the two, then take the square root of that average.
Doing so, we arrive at 5.42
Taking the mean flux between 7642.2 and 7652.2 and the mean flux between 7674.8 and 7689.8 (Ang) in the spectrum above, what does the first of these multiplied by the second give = 972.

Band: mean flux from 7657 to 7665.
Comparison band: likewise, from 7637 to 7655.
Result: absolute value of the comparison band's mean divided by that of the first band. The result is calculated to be 0.994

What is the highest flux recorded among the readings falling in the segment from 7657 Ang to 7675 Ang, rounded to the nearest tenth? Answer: 33.9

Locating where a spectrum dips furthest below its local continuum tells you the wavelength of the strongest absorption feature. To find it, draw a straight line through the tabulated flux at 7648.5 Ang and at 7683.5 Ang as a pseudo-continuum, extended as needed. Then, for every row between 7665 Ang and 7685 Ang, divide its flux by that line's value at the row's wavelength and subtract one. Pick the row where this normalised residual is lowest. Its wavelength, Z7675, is 7668.5 Ang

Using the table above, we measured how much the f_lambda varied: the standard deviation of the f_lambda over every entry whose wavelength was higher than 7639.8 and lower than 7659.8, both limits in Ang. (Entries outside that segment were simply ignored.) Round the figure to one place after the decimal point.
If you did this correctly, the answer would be 1.1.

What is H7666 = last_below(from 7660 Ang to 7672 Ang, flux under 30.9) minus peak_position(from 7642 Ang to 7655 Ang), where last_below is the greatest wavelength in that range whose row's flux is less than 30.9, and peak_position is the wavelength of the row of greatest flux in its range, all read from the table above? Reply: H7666 17.5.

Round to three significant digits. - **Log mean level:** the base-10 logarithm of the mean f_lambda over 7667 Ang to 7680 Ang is 1.50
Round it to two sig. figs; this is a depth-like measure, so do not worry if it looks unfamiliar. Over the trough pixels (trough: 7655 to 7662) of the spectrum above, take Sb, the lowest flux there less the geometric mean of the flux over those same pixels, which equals -0.43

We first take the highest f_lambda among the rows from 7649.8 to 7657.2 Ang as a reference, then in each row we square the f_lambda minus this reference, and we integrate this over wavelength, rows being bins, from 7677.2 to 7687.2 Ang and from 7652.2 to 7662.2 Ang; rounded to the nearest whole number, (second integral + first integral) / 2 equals 20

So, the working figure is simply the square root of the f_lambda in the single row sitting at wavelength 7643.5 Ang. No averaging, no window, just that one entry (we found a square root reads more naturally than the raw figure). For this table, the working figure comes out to 5.49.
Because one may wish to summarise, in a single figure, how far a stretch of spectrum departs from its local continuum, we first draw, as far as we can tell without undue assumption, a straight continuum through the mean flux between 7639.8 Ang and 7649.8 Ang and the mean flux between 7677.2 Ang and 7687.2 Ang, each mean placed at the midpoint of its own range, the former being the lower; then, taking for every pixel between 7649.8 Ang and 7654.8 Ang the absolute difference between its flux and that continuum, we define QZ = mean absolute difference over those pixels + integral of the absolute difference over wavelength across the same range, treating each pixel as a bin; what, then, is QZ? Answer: 5.6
